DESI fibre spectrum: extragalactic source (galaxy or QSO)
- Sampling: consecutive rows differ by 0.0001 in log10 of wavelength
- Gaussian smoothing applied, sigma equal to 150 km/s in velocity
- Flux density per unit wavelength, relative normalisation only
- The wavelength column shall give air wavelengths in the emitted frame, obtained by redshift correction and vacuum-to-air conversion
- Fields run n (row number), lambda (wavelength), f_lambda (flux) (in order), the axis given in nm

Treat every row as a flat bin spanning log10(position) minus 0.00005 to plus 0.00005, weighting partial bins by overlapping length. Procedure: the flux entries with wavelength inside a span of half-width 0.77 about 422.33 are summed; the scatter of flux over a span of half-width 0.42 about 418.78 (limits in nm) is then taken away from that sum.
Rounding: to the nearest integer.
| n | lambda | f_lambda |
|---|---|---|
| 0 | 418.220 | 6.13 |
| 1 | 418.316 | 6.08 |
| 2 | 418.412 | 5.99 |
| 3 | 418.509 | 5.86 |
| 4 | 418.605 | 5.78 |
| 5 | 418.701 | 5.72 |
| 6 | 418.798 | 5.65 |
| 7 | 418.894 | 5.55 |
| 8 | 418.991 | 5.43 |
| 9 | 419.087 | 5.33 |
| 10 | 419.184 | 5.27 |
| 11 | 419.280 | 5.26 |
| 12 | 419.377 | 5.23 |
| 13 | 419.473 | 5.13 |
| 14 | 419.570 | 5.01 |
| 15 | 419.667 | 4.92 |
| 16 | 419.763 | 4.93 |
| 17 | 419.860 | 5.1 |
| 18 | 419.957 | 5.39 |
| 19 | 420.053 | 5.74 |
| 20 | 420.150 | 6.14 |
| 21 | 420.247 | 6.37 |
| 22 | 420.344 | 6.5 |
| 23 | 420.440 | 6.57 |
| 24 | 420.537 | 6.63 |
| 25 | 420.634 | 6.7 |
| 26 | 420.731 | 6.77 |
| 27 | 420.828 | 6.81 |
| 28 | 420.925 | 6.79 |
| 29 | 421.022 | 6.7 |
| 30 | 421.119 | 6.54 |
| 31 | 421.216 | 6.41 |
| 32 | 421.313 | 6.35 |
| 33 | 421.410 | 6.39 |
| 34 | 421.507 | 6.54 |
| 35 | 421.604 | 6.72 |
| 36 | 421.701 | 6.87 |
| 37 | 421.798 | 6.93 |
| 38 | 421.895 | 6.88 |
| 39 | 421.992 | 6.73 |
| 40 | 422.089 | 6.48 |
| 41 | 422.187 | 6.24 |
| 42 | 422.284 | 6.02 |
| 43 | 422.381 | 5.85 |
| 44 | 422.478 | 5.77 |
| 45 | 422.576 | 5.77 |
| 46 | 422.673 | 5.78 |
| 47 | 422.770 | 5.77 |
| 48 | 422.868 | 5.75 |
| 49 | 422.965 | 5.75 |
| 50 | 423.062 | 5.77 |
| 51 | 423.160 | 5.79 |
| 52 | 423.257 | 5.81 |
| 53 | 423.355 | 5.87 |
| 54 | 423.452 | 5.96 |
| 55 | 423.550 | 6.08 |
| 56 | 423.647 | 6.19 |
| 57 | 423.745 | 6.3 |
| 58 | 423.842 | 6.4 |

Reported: 99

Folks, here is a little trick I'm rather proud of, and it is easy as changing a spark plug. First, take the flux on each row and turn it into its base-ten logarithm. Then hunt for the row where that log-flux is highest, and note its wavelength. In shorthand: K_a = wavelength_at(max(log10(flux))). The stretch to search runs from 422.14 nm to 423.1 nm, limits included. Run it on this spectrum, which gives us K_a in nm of 422.187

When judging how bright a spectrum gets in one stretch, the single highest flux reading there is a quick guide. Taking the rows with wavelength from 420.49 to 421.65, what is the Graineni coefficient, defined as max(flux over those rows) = 6.81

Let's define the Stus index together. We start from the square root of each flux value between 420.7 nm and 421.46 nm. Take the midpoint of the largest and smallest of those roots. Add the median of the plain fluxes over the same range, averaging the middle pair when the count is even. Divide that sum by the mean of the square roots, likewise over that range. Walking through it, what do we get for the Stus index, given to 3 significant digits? 3.58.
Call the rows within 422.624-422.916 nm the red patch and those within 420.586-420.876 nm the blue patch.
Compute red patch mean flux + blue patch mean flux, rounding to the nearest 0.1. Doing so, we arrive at 12.5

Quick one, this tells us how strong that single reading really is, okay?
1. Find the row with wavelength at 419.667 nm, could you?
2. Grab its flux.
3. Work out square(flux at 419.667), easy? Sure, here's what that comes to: 24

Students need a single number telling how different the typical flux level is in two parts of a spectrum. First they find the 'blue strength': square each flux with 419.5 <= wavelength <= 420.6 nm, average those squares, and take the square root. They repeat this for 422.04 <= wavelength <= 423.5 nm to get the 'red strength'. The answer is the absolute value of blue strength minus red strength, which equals 0.10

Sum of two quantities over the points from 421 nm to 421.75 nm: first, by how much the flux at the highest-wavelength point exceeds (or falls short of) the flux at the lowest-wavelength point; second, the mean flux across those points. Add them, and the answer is 6.7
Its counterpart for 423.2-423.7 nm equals 6.4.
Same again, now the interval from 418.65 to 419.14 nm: 5.1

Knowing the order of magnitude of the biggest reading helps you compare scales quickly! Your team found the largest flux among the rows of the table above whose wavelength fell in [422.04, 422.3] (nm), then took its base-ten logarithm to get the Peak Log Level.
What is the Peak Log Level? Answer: 0.81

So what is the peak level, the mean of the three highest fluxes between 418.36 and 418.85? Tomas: 5.9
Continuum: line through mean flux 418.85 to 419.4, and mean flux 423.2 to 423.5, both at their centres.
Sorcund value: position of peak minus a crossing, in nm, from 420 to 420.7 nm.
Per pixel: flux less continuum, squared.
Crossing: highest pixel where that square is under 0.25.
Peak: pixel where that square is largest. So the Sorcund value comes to 0.58 nm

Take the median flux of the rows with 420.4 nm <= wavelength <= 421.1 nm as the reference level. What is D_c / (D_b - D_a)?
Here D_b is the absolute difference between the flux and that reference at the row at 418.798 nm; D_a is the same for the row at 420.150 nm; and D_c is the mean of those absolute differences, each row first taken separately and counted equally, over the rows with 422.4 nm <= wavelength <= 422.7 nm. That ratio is 1.9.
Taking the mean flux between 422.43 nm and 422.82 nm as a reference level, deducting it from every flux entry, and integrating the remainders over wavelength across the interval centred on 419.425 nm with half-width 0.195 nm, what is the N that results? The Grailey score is -0.24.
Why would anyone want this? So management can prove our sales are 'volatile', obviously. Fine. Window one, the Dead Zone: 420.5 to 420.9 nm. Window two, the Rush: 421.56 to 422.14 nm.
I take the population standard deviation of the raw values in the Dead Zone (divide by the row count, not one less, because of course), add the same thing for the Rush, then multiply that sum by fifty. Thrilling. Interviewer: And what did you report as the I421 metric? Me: 11.0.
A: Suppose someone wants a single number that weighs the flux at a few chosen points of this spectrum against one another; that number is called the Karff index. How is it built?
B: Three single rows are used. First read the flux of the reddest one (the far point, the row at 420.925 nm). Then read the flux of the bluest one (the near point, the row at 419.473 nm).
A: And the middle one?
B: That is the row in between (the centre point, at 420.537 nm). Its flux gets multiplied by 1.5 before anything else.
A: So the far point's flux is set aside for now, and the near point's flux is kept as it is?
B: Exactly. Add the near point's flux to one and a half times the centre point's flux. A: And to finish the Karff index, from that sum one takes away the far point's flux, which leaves 8.3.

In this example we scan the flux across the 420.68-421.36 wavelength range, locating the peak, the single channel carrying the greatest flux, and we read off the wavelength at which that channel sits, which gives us 420.828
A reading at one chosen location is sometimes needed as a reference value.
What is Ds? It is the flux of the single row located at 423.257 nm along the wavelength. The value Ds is 5.81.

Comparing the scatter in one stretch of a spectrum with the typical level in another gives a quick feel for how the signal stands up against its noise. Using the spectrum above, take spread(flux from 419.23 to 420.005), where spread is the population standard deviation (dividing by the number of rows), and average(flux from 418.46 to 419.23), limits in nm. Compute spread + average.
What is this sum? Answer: 5.7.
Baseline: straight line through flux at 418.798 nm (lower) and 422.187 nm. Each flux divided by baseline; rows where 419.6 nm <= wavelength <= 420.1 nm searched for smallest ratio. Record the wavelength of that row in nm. 419.763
